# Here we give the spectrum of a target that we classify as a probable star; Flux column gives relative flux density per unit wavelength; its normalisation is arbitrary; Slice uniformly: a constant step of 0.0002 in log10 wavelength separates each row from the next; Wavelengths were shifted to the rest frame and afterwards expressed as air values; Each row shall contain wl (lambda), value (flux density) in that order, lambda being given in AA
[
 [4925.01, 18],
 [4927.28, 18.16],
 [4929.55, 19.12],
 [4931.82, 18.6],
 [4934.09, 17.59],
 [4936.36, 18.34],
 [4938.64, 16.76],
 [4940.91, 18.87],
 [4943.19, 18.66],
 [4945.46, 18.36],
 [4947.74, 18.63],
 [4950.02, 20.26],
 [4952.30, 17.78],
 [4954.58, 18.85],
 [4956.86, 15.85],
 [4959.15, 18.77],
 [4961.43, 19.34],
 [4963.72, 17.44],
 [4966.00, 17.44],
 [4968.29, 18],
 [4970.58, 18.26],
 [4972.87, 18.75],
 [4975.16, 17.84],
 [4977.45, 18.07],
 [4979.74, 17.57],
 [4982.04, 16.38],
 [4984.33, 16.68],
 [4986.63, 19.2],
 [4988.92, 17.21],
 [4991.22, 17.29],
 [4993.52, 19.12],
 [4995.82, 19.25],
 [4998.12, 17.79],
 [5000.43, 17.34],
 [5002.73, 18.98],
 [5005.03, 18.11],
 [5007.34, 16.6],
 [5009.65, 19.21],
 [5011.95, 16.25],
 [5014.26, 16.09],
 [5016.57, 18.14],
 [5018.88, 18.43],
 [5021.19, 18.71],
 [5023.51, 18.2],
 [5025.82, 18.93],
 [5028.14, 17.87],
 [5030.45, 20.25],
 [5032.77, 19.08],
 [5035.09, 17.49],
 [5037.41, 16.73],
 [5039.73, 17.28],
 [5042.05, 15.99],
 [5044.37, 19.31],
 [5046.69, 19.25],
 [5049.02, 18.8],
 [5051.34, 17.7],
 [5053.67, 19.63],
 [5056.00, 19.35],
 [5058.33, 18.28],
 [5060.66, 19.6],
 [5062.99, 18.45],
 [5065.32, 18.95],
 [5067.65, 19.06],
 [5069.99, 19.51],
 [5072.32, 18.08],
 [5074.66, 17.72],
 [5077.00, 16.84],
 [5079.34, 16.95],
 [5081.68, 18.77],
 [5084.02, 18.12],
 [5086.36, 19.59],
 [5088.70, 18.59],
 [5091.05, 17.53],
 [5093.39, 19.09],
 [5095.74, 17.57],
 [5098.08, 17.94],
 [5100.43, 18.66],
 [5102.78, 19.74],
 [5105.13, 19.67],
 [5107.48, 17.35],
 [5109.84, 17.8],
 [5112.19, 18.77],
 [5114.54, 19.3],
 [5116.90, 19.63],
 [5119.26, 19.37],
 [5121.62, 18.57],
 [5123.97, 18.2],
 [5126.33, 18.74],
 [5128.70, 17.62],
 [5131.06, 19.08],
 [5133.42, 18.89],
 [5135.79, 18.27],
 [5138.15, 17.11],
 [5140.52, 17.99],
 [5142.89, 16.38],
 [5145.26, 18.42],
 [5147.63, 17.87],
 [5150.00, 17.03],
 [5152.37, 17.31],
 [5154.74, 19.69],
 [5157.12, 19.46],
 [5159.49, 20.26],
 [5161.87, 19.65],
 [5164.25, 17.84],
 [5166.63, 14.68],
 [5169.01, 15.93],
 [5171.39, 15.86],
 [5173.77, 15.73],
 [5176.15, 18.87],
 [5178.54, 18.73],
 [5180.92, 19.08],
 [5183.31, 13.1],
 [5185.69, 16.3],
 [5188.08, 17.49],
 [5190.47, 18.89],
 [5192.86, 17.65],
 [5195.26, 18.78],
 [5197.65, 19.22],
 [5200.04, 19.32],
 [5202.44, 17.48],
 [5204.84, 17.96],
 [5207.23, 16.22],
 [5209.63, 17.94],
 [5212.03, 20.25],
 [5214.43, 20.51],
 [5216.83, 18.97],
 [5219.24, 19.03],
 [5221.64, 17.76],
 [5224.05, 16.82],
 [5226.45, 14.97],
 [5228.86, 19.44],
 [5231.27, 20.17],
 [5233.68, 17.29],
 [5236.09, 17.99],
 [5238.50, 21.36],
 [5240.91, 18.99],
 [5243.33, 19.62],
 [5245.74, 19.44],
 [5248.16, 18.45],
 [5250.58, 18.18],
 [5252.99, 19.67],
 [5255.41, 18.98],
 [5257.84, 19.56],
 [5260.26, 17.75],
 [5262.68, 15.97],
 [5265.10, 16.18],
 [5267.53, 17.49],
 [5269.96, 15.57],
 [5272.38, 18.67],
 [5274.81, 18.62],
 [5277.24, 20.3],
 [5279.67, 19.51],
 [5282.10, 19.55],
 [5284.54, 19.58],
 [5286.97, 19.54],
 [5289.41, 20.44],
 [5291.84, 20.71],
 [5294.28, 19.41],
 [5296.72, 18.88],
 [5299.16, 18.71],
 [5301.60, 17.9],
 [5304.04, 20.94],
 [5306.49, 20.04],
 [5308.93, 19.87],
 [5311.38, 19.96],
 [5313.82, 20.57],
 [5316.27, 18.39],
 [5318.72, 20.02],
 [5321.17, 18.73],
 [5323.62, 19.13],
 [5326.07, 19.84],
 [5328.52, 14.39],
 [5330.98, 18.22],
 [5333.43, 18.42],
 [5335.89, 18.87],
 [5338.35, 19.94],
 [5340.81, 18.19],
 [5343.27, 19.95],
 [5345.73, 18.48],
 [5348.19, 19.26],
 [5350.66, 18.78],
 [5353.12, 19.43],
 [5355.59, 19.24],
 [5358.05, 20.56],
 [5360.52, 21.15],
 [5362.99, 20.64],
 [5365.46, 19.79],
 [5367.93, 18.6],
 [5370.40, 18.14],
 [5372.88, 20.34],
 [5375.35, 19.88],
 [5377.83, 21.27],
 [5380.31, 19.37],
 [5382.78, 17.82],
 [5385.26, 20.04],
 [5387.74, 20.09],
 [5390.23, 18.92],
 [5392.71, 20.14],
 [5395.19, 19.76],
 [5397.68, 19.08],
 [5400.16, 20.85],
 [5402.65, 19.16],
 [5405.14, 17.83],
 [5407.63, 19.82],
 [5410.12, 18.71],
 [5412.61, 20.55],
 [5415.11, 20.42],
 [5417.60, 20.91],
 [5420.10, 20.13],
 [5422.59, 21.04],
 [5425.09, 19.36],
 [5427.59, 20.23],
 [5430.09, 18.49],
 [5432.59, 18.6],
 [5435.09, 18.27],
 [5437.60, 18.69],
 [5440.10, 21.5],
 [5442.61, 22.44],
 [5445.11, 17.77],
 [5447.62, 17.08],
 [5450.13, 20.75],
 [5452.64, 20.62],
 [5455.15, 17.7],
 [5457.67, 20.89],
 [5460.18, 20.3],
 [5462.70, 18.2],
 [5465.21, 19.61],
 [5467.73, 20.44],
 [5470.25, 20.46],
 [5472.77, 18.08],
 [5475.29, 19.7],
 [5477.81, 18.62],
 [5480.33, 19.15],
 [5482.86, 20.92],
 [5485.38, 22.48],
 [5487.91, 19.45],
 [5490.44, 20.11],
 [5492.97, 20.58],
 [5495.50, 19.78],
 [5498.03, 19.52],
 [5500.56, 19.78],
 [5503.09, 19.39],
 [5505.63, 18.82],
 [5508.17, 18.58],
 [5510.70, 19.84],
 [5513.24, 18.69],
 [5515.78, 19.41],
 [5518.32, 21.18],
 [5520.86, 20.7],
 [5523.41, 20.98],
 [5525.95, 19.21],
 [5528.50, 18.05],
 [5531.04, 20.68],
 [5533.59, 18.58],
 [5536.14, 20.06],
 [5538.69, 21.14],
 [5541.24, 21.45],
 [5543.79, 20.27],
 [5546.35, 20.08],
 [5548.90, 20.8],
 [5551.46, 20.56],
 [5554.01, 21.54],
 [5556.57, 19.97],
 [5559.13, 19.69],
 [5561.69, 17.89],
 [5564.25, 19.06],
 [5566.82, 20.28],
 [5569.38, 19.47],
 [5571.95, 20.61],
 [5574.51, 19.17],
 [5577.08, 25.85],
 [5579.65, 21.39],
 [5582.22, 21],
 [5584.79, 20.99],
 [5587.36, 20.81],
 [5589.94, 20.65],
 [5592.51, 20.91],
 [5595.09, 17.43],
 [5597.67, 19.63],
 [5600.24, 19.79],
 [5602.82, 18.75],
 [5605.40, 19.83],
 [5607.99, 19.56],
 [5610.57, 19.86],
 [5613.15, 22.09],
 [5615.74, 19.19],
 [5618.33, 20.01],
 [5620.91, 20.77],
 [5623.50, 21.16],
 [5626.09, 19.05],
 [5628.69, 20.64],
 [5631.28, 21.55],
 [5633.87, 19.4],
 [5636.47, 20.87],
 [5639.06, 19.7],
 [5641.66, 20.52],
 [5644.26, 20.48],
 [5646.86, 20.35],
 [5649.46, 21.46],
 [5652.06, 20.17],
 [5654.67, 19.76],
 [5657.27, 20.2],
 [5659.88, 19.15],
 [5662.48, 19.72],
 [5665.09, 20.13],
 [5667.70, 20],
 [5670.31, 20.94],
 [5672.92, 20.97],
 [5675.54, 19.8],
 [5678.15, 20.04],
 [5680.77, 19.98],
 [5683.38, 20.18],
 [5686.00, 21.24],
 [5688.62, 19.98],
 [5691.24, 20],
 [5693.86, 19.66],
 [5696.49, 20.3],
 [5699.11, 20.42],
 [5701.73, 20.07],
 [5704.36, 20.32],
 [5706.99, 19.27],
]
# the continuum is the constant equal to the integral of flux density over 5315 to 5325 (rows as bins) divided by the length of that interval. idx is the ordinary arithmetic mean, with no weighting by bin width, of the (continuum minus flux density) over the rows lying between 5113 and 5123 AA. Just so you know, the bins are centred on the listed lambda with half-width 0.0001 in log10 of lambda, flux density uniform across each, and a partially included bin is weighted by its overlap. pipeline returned -0.1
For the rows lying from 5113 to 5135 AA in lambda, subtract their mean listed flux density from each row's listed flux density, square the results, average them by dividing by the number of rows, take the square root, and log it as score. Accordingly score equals 0.6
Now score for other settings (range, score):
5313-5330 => 1.9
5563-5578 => 2.4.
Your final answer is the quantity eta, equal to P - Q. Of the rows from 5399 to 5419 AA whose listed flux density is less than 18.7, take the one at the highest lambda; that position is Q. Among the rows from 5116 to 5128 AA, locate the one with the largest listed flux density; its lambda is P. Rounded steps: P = 5116.90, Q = 5405.14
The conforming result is -288.2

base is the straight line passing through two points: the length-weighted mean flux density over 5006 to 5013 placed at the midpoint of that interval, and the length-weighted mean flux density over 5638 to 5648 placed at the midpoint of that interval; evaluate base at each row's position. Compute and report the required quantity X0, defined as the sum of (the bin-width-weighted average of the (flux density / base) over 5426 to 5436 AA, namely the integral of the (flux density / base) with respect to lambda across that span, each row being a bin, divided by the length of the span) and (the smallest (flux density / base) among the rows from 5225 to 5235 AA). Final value 1.80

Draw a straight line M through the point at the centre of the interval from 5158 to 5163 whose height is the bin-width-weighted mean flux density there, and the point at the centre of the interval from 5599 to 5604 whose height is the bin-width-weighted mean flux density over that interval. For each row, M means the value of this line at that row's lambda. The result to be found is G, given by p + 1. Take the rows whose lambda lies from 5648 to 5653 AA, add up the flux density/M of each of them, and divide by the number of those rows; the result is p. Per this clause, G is 2.08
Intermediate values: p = 1.084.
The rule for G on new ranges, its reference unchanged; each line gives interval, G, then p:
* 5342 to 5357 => 1.98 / 0.976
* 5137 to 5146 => 1.88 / 0.875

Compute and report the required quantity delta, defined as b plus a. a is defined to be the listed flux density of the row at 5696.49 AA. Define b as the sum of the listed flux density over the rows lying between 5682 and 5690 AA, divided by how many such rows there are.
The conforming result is 40.8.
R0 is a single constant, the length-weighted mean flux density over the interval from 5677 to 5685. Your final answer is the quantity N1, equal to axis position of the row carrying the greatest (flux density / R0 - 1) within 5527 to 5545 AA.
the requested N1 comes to 5541.24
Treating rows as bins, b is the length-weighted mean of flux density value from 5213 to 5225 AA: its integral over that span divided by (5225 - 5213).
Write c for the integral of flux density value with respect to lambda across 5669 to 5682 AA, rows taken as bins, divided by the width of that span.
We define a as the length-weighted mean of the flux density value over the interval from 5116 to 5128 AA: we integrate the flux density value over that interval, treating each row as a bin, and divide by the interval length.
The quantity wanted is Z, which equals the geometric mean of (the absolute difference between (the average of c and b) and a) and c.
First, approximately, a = 18.8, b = 18.7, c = 20.3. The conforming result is 3.7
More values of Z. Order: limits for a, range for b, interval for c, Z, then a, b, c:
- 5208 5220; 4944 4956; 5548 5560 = 2.8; 19.2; 18.7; 20.5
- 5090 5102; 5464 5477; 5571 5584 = 7.2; 18.2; 19.6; 21.6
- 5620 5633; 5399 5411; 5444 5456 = 5.4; 20.6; 19.3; 18.8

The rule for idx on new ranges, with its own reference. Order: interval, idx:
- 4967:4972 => 1.0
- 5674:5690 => -1.1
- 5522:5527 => -1.0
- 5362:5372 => -0.2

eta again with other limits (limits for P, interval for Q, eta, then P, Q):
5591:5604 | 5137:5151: 442.5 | 5592.51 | 5150.00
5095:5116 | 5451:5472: -359.9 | 5102.78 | 5462.70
